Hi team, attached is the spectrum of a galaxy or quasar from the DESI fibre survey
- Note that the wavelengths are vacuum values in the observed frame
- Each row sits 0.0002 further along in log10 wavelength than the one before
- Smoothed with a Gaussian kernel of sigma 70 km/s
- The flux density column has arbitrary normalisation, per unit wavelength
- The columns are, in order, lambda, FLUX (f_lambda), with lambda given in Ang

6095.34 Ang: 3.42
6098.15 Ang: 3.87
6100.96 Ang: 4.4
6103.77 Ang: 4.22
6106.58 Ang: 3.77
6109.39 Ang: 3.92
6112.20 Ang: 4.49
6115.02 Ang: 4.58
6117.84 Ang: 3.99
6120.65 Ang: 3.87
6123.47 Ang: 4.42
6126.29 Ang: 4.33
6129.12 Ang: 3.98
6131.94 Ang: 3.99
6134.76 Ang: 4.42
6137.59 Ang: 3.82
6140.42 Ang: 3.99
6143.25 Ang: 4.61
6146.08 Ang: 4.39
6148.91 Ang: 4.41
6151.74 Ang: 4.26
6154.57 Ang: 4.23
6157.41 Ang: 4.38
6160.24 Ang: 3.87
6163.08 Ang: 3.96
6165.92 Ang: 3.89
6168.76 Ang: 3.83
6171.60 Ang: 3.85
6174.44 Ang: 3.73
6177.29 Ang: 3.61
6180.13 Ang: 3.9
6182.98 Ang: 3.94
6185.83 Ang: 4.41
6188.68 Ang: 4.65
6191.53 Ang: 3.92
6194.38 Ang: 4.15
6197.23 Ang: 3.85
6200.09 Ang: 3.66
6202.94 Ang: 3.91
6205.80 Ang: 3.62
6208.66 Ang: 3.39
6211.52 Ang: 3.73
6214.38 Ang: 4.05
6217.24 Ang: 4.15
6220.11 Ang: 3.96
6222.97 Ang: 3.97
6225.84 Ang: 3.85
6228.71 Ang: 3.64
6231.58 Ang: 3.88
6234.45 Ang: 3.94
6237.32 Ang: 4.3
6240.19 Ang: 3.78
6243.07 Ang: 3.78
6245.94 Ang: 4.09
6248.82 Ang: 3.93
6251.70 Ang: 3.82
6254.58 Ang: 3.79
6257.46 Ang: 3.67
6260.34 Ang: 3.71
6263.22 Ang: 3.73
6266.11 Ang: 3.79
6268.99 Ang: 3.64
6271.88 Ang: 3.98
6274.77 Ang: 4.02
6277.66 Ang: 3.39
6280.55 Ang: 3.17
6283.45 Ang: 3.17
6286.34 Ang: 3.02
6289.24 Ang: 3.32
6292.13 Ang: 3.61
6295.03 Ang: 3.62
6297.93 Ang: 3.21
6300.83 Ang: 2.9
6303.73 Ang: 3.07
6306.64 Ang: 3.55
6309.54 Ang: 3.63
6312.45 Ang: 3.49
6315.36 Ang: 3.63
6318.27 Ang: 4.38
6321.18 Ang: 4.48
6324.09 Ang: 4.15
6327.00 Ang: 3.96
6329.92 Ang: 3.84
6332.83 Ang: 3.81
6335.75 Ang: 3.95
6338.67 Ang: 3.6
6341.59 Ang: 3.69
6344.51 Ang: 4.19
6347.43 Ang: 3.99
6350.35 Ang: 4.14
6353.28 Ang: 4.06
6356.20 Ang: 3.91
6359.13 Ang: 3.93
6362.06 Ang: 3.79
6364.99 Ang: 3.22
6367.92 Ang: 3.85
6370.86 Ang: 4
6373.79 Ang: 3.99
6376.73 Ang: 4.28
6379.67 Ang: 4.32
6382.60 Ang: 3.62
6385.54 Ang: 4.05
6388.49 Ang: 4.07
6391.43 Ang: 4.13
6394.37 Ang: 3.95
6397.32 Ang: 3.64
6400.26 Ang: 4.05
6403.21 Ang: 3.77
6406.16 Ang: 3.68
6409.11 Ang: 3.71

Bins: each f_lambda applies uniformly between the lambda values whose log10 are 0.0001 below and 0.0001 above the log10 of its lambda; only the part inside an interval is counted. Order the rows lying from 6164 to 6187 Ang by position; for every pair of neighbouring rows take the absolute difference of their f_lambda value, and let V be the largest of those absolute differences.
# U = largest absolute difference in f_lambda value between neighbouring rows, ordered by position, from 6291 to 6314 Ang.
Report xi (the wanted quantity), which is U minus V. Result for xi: 0.01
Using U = 0.48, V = 0.47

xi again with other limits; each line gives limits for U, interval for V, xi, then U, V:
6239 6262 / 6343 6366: -0.26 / 0.31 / 0.57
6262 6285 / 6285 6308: 0.15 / 0.63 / 0.48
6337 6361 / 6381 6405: 0.07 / 0.50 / 0.43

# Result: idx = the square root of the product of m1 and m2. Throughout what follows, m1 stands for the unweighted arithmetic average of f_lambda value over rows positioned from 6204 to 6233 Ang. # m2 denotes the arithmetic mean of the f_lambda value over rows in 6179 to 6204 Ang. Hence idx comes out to 3.93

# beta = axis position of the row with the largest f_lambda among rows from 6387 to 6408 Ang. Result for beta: 6391.43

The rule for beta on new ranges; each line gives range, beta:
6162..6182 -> 6163.08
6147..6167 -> 6148.91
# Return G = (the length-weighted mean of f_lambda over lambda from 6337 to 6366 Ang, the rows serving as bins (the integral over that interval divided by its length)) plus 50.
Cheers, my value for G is 53.9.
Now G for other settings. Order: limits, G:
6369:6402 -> 54.0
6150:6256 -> 53.9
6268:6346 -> 53.6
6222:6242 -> 53.9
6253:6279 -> 53.7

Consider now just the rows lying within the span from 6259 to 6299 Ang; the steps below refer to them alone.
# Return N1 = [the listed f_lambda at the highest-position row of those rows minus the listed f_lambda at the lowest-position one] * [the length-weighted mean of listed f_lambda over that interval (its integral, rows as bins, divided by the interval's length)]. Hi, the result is -1.8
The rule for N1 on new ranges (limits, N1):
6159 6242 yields -0.4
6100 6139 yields -2.4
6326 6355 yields 0.4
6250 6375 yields 0.6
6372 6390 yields 0.3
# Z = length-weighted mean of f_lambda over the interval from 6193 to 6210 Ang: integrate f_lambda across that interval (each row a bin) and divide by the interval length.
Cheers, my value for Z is 3.76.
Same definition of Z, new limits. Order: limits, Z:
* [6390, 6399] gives 3.91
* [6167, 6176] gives 3.80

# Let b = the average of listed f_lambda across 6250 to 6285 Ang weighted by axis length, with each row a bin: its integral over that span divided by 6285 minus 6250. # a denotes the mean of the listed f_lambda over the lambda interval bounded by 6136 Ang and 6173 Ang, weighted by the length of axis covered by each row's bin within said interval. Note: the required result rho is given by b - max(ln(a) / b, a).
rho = -0.46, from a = 4.12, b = 3.7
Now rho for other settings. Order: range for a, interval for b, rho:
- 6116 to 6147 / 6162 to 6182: -0.34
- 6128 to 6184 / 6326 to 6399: -0.13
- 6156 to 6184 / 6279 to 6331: -0.33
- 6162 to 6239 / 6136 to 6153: 0.33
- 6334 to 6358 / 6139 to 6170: 0.23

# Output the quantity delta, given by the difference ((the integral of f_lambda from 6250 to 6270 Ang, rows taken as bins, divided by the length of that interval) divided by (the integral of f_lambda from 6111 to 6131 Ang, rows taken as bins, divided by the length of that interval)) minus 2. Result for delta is -1.11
